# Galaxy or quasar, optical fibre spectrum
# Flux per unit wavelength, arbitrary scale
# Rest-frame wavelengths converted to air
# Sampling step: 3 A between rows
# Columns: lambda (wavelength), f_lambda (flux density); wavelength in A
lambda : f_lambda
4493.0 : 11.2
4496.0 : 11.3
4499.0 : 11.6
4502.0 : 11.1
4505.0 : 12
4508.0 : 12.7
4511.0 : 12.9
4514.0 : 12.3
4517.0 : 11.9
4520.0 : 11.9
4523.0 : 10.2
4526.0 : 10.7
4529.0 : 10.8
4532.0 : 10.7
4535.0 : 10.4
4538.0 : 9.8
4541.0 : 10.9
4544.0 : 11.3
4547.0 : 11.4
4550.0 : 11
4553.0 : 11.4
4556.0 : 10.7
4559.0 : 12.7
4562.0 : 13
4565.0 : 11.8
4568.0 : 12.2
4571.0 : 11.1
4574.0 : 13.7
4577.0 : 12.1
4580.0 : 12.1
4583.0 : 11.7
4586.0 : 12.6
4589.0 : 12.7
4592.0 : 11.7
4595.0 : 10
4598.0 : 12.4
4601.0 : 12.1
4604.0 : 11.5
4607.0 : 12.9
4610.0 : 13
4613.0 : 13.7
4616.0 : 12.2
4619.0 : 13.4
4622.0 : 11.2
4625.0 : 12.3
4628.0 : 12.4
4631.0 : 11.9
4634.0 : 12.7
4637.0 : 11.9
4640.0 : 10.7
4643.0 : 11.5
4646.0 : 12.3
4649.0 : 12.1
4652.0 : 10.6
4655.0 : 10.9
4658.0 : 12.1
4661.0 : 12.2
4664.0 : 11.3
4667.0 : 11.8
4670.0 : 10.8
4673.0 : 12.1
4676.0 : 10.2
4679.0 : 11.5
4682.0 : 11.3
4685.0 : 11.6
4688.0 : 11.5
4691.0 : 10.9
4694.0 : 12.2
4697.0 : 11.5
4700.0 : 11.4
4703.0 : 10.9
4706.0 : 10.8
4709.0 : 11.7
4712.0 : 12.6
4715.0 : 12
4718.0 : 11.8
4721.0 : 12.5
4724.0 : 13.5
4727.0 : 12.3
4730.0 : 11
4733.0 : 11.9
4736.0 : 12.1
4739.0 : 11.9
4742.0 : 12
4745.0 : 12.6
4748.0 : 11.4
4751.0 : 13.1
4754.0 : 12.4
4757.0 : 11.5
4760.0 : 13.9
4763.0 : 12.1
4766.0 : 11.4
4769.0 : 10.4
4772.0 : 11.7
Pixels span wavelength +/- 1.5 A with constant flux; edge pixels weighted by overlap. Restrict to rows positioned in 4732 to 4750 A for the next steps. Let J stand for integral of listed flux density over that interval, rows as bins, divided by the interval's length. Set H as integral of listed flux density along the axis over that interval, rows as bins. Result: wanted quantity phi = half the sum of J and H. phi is 114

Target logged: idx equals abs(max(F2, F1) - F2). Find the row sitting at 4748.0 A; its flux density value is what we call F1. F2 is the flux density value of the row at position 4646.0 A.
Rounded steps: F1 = 11.4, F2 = 12.3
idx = 0.00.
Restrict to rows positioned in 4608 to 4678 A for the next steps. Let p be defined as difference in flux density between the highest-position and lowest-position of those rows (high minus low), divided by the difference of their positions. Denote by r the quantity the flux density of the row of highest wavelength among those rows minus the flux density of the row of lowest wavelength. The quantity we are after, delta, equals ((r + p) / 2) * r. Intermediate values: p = -0.042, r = -2.8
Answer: 4.0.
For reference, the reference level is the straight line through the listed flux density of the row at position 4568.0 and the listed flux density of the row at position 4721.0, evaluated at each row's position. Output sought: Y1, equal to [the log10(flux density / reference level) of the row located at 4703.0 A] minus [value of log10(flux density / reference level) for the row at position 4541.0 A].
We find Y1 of -0.01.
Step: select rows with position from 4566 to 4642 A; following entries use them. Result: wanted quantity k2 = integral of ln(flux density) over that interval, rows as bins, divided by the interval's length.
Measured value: 2.496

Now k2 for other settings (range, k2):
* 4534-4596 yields 2.452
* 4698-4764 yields 2.488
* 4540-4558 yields 2.412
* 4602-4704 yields 2.465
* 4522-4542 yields 2.351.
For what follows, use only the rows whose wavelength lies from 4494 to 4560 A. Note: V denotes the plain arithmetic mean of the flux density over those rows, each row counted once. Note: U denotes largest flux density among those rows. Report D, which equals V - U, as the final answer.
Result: -1.55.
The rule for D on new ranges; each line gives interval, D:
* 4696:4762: -1.86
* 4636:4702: -0.83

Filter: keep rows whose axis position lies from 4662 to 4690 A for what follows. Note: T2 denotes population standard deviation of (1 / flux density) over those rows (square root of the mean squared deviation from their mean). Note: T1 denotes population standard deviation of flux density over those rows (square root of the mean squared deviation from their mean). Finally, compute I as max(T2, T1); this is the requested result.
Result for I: 0.53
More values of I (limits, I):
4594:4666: 0.87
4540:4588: 0.81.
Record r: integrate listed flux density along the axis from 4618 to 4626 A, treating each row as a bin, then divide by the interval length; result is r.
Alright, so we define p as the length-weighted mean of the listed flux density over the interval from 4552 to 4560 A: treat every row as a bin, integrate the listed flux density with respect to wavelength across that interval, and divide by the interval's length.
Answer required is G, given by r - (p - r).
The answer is 12.9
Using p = 11.5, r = 12.2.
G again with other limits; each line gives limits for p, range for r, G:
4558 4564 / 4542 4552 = 9.7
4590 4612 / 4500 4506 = 11.0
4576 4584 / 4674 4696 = 10.7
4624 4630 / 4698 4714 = 10.7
